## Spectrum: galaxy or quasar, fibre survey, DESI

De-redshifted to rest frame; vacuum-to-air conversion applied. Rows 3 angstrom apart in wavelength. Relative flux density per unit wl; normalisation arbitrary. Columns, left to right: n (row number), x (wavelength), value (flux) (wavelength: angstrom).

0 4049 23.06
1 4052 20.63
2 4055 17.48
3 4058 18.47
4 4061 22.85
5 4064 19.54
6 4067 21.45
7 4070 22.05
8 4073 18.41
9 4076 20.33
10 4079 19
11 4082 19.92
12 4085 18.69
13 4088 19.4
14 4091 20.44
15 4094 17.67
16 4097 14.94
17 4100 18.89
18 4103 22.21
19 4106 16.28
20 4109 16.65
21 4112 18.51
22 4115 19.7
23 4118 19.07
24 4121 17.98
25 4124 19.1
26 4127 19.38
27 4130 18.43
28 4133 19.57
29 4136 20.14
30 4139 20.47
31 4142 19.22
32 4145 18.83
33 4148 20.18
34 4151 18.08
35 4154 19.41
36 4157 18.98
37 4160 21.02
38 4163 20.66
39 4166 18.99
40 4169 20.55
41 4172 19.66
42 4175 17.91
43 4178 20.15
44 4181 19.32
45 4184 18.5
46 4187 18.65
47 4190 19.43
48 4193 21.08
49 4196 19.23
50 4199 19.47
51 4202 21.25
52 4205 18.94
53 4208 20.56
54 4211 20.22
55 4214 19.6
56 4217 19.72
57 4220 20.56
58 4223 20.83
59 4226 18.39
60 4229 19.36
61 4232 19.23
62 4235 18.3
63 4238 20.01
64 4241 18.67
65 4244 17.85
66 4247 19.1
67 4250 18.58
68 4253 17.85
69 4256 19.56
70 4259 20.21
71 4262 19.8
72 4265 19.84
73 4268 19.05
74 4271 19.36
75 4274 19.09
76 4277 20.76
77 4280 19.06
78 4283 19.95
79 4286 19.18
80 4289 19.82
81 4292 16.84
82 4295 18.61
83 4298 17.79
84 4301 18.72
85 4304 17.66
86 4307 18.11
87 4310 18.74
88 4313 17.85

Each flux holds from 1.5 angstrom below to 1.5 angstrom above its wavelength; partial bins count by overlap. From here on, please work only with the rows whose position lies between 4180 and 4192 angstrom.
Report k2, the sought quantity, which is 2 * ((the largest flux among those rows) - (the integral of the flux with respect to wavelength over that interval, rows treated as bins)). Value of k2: -418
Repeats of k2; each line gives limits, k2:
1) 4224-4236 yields -415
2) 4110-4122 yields -411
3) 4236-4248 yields -413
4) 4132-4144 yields -435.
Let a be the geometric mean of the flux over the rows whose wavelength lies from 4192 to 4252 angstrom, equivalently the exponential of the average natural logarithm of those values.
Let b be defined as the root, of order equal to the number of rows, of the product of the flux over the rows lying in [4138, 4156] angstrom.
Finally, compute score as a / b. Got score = 1.01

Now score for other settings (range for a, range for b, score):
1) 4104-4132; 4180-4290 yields 0.94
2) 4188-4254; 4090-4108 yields 1.07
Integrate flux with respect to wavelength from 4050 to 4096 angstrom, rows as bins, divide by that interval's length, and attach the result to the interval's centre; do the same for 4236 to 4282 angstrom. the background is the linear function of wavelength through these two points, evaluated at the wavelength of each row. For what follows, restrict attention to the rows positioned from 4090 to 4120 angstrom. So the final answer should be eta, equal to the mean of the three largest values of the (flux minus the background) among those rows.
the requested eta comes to 1.1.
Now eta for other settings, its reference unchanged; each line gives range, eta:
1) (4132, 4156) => 0.7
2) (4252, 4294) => 1.1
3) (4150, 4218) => 1.7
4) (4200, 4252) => 1.5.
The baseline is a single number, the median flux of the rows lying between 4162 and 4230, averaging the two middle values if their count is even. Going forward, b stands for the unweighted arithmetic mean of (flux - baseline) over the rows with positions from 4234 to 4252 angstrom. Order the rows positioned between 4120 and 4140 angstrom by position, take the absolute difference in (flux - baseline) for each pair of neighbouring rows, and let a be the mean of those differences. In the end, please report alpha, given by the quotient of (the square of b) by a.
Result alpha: 1.0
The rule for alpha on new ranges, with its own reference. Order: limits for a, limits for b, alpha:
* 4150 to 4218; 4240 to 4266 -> 0.3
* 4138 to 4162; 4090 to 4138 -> 0.7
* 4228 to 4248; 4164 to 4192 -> 0.1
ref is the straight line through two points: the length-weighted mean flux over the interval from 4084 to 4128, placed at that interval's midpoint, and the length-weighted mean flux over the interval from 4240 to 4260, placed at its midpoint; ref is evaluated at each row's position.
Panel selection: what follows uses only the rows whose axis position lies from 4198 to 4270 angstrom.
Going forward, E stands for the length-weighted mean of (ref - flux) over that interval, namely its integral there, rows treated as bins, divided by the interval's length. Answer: -0.68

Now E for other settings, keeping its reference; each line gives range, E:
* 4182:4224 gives -1.11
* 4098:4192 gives -0.57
